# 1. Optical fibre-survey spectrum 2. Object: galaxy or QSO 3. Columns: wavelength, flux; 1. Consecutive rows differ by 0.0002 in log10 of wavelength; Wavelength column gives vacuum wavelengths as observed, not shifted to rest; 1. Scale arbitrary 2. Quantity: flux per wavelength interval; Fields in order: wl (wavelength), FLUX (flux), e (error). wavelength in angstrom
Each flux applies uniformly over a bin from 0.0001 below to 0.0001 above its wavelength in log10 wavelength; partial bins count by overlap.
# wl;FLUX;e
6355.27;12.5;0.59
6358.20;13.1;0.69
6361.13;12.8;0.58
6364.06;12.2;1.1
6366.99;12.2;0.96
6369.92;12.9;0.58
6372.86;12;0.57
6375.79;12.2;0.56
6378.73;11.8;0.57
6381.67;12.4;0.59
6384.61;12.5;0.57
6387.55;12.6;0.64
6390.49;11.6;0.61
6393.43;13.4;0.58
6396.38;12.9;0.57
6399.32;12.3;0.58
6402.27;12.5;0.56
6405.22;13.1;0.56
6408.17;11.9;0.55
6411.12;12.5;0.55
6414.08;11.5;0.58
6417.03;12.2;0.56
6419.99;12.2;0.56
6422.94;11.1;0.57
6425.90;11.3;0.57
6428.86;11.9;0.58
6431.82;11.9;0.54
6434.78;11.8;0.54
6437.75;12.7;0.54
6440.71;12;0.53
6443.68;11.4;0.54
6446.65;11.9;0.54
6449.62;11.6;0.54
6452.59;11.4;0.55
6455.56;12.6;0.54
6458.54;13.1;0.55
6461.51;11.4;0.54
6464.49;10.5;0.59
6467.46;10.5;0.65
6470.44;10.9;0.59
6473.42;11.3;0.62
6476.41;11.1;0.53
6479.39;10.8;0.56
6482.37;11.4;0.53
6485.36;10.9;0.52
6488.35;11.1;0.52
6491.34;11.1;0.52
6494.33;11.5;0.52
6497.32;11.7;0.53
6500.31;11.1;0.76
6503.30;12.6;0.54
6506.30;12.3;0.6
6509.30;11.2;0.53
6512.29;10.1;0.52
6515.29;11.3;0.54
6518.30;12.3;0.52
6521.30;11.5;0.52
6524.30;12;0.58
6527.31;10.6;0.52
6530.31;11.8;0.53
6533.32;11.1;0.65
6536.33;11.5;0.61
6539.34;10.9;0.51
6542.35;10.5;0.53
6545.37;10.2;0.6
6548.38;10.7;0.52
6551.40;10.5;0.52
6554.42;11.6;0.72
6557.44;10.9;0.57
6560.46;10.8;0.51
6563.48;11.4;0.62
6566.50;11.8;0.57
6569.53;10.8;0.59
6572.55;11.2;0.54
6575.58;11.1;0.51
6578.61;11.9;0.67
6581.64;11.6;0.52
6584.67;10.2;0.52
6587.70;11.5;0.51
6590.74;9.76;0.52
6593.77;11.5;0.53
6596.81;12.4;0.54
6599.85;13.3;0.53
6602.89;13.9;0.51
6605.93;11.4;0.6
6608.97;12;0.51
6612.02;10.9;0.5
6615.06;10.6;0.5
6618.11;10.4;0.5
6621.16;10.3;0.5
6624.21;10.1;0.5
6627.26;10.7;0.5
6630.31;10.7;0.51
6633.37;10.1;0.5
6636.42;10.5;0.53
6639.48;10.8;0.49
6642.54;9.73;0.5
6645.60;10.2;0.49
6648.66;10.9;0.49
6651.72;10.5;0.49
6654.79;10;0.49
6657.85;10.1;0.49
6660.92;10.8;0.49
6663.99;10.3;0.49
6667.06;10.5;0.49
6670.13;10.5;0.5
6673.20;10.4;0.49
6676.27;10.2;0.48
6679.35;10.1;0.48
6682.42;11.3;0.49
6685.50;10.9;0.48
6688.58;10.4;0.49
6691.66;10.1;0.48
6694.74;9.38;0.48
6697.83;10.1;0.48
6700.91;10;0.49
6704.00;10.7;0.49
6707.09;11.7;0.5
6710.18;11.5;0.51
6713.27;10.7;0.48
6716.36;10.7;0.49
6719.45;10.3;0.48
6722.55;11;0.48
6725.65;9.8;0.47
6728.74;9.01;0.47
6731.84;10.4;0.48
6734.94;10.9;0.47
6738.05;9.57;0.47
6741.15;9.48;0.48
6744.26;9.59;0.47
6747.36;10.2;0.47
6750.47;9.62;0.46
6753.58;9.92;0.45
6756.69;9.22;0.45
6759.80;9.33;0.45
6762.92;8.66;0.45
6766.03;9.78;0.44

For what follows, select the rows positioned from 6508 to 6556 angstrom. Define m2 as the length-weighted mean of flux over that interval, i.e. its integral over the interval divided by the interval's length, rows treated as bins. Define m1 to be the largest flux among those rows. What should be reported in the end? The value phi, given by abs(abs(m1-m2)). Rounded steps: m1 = 12.3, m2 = 11.1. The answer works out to 1.2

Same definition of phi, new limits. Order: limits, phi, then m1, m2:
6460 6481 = 0.5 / 11.4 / 10.9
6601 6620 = 2.4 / 13.9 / 11.5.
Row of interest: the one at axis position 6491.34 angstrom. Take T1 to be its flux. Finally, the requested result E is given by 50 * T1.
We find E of 555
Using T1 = 11.1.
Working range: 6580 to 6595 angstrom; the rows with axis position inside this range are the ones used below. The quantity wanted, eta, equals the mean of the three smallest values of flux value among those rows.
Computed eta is 10.5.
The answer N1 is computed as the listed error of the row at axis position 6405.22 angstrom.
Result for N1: 0.560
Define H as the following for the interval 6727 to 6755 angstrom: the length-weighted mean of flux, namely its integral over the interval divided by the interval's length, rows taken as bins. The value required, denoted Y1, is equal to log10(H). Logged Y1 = 0.99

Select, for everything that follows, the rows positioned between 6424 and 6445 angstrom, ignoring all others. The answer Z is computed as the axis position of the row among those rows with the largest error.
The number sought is 6428.86 angstrom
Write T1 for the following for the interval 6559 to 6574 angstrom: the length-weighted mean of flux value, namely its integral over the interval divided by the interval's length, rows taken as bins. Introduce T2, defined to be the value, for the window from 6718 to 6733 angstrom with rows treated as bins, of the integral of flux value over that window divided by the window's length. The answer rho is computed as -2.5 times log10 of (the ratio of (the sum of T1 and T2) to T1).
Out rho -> -0.70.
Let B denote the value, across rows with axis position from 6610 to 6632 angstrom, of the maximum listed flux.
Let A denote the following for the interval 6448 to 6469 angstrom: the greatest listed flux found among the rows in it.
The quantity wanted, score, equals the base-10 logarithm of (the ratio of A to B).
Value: 0.080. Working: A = 13.1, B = 10.9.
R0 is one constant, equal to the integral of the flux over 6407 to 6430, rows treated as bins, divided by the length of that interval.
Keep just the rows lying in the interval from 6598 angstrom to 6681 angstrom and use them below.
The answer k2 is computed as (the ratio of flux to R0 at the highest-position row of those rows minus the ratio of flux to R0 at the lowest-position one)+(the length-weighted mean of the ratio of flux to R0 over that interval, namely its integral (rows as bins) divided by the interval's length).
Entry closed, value 0.64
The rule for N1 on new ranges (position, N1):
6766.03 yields 0.440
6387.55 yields 0.640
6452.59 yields 0.550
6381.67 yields 0.590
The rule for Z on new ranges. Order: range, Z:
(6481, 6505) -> 6500.31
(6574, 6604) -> 6578.61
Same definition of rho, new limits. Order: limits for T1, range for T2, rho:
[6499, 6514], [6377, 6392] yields -0.79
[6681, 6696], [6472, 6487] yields -0.79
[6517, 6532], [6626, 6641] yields -0.70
